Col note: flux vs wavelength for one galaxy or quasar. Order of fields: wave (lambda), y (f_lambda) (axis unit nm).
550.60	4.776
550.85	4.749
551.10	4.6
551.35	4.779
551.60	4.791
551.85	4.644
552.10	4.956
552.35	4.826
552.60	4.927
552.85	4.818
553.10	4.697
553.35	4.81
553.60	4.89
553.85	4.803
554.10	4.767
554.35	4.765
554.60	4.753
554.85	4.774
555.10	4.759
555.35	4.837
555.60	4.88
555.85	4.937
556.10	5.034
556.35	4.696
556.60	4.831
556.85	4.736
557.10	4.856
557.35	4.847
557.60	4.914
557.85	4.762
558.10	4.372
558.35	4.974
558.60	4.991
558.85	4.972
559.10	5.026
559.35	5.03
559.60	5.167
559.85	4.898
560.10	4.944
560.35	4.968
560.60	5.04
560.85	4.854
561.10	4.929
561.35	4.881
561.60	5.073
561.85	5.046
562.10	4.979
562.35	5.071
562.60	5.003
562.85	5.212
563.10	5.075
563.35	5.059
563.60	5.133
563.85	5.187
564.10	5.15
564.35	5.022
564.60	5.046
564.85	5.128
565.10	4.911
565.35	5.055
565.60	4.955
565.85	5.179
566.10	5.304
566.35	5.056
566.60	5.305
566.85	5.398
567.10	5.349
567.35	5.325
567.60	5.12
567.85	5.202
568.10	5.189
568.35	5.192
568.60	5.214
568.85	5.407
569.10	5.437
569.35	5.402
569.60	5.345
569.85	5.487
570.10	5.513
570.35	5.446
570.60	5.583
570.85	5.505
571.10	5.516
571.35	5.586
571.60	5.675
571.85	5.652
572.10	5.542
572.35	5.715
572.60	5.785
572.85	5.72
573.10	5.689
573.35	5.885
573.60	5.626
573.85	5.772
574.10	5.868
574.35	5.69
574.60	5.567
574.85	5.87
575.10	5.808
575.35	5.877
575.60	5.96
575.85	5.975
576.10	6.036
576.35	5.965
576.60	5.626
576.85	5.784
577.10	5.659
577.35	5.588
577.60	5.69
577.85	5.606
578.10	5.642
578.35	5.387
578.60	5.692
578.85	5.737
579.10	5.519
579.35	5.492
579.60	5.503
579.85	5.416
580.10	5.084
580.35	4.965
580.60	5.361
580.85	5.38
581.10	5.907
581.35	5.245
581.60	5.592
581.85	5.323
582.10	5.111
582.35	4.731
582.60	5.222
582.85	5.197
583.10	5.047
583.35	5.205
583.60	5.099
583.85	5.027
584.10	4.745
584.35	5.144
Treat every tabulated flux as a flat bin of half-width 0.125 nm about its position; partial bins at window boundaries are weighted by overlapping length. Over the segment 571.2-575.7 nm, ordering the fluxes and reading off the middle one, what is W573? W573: 5.7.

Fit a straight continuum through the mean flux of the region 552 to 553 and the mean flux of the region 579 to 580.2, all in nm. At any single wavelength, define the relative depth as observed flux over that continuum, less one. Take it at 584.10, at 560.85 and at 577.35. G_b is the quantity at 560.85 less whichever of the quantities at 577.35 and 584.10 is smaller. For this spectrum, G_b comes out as 0.10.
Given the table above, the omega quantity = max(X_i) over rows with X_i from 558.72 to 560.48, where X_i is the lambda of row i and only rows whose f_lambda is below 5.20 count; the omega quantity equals 560.35 nm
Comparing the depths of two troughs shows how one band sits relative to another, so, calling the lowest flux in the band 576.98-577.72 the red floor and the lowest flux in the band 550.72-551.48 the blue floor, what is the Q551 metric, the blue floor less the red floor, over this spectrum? -0.99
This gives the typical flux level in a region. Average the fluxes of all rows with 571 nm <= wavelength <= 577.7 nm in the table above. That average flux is 5.75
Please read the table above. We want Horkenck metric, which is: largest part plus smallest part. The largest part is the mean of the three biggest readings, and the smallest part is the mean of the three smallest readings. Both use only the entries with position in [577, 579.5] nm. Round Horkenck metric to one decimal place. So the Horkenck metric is 11.2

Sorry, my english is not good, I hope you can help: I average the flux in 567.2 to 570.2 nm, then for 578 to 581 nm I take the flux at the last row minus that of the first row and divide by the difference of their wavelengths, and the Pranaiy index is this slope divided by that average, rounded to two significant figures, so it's -0.018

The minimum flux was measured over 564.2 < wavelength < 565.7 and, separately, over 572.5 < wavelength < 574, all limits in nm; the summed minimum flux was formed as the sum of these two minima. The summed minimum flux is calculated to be 10.5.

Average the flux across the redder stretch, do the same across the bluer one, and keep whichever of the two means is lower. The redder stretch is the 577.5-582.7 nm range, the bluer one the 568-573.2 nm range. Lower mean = 5.41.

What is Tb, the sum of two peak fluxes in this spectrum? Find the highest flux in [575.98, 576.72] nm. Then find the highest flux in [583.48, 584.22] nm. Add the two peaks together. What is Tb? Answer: 11.1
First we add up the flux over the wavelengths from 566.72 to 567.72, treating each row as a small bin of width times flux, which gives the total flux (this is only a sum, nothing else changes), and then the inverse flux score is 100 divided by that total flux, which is 18.9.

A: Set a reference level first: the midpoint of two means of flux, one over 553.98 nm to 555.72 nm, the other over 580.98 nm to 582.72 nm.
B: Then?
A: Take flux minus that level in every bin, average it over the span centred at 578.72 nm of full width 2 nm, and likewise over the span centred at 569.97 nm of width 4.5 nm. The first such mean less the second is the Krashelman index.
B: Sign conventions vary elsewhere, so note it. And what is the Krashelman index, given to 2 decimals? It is 0.13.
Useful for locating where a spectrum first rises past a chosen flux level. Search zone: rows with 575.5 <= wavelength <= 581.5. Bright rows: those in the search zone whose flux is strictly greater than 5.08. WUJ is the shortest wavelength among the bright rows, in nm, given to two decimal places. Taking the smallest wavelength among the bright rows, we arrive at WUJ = 575.60 nm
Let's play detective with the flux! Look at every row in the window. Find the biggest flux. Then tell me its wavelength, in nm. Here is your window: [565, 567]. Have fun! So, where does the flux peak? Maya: 566.85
